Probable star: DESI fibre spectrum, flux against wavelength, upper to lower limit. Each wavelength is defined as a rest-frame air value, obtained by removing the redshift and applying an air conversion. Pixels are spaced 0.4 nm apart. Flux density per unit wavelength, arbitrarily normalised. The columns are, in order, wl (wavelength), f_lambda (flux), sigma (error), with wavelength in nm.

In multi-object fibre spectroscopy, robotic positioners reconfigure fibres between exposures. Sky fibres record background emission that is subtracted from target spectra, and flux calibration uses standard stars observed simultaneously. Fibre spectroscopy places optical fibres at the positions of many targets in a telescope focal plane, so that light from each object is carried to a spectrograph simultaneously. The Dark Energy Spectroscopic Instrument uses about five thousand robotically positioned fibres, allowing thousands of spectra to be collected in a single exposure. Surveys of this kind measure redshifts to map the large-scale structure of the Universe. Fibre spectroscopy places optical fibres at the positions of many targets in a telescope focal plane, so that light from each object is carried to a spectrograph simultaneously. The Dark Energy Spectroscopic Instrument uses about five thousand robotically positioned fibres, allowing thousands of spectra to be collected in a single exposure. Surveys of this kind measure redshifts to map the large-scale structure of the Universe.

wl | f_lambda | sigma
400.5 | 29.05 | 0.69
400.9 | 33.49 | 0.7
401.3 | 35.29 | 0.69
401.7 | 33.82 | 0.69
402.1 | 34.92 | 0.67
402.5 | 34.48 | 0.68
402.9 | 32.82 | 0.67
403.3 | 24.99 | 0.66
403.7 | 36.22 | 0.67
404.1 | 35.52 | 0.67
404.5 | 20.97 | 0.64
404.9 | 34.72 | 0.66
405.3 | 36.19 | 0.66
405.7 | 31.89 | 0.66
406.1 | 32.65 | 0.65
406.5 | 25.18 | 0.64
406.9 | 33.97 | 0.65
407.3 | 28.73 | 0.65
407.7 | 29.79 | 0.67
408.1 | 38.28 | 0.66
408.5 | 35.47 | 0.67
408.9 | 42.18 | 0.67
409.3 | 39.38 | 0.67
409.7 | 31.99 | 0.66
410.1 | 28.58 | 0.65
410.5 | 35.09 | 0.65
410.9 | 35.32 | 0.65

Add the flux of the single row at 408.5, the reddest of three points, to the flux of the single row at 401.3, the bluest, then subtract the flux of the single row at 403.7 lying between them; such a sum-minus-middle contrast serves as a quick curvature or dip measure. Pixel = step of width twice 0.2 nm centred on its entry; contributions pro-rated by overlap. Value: 34.5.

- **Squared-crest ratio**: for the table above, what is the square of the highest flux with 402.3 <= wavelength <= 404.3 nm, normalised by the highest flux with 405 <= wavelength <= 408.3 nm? 34.3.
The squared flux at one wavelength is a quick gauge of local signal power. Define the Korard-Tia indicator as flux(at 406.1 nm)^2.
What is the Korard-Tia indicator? 1066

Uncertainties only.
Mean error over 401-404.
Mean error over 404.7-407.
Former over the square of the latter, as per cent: 158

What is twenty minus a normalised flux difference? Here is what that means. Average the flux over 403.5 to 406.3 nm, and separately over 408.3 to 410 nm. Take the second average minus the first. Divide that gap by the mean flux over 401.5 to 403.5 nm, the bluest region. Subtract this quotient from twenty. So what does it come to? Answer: 19.9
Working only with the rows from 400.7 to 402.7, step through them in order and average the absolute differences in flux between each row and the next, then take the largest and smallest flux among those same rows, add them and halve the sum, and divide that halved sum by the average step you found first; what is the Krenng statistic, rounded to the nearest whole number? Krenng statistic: 29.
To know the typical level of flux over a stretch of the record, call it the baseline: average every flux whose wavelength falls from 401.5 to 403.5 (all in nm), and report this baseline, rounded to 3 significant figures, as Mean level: 32.2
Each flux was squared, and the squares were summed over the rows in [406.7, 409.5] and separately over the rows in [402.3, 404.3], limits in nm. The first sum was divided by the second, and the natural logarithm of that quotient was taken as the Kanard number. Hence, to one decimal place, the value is 0.5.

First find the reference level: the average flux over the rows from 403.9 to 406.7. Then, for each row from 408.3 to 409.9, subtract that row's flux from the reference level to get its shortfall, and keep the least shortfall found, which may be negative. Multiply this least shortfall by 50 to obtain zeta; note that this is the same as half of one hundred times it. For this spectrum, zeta -558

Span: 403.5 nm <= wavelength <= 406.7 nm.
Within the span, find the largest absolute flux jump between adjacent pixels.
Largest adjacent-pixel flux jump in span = 15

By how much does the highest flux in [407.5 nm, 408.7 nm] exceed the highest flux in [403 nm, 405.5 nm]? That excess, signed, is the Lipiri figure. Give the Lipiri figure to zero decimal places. 2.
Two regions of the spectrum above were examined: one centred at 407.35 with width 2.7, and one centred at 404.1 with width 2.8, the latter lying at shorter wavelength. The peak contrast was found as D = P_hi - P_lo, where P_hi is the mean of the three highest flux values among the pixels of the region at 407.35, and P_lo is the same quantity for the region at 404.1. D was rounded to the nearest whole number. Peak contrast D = 0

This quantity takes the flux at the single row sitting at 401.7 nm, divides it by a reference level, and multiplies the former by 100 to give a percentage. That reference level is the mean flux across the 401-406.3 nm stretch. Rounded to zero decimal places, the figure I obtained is 104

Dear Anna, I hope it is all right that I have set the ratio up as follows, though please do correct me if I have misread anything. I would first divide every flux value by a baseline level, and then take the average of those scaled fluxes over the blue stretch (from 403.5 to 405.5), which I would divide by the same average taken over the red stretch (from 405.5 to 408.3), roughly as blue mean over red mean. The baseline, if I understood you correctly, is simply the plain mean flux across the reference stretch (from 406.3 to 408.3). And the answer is 1.04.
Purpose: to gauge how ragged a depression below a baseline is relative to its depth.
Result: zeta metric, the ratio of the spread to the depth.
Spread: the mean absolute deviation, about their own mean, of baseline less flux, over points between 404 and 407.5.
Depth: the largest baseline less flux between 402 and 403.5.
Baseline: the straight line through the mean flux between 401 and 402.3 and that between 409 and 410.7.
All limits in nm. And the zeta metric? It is 0.43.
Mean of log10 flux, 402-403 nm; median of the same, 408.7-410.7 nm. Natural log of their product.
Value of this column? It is 0.862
